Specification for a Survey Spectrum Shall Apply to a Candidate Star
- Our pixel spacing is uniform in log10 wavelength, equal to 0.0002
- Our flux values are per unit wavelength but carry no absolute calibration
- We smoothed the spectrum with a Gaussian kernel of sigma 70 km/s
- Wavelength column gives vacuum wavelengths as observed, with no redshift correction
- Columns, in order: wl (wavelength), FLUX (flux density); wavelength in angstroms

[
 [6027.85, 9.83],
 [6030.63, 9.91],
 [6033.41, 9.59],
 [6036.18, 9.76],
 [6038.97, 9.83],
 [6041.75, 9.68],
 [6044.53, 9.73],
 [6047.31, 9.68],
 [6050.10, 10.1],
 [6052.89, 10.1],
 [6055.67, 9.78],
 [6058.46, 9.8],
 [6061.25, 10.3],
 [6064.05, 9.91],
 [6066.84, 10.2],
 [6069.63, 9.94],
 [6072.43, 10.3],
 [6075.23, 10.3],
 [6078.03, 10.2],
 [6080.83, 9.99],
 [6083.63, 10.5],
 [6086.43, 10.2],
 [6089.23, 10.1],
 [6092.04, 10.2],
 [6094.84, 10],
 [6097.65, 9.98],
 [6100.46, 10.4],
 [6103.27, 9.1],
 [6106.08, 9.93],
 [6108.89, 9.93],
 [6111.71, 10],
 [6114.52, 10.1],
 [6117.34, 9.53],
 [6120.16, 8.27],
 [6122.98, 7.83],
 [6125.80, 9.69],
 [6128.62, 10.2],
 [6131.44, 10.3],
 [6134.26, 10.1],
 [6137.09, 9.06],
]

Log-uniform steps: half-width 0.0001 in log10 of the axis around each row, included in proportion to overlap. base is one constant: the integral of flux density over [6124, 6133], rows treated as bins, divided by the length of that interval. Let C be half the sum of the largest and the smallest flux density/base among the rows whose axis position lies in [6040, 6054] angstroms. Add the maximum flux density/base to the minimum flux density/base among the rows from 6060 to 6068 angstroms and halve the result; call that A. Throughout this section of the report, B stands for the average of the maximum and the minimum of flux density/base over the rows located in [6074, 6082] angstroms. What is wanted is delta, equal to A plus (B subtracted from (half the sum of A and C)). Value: 1.00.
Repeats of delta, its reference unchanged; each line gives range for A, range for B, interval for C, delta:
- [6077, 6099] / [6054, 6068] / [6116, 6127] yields 0.97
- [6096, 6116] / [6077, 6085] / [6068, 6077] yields 0.95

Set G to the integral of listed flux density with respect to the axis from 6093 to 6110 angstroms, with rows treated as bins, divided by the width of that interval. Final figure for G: 9.9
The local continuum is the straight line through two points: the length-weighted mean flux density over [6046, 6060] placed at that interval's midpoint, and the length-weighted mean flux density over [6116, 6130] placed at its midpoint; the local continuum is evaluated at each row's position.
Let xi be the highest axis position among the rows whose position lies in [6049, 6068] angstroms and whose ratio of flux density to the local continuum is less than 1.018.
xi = 6064.05 angstroms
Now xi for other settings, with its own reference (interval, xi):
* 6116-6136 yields 6122.98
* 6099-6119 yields 6103.27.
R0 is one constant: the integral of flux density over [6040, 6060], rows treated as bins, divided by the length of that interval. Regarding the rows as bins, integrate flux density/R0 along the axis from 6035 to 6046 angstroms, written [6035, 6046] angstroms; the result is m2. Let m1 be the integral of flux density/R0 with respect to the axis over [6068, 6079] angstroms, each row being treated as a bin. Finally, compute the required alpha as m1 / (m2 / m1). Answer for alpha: 11.9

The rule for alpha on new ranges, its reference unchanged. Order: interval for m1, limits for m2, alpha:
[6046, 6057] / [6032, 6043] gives 11.3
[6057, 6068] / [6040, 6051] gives 11.5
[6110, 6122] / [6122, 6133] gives 12.3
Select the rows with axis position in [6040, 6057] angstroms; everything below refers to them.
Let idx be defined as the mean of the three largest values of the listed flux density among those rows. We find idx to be 10.0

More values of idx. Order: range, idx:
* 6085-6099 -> 10.2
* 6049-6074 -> 10.3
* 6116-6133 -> 10.1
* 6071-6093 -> 10.4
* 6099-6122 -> 10.2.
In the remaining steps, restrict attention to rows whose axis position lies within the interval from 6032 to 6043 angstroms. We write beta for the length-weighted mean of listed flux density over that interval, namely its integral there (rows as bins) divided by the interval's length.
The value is 9.7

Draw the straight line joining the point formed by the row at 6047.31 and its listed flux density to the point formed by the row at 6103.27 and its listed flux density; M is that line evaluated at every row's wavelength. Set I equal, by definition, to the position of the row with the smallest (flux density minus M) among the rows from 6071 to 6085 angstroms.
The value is 6080.83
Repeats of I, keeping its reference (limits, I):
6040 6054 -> 6041.75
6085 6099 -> 6094.84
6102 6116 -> 6103.27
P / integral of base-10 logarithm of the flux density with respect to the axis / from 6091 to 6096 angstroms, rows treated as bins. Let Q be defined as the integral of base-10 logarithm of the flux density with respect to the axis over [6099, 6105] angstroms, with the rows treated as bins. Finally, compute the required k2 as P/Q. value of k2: 0.8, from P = 5.03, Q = 5.93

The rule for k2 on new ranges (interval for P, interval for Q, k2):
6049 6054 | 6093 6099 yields 0.8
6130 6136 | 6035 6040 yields 1.2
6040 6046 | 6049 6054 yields 1.2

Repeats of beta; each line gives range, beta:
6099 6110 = 9.8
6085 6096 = 10.1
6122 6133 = 9.6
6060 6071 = 10.1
